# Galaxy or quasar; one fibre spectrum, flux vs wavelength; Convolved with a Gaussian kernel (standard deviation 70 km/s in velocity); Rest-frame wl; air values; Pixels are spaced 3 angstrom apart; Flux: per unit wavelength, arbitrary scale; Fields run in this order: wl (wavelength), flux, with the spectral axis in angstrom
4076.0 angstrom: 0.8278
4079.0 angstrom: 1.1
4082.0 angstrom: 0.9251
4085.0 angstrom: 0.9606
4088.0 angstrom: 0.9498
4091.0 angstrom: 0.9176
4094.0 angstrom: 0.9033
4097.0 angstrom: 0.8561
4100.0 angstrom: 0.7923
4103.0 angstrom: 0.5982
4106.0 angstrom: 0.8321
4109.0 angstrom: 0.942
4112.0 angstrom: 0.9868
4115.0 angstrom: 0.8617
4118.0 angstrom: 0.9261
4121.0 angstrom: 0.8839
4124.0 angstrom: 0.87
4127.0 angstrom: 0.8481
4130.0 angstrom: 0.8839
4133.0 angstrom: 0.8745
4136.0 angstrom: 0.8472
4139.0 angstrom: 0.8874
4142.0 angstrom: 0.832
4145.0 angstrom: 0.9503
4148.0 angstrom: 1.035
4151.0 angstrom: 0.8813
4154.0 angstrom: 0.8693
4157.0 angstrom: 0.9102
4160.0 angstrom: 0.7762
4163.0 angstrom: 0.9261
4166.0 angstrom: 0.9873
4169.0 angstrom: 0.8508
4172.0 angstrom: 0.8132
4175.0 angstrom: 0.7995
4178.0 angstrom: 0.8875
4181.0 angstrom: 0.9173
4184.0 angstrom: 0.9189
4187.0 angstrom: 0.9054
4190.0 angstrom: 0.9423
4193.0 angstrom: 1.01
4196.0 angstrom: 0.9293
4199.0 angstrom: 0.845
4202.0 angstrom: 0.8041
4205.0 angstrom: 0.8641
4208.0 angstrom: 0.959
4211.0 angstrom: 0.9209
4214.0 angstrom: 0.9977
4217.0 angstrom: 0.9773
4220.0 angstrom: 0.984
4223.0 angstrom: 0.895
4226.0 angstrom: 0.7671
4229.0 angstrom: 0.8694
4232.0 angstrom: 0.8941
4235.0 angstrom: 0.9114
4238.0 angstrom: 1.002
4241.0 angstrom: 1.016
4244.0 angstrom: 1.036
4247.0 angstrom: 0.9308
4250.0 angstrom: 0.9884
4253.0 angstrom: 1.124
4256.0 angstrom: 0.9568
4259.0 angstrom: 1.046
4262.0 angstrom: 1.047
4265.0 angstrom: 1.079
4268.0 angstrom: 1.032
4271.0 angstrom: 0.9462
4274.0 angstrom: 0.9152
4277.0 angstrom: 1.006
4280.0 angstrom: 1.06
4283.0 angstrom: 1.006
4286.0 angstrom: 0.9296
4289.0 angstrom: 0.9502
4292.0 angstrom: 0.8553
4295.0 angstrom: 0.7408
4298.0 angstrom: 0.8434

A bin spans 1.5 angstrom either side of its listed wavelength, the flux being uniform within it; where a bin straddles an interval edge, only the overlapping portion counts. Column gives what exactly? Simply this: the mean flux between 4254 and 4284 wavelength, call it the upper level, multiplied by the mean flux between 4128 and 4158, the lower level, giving 0.91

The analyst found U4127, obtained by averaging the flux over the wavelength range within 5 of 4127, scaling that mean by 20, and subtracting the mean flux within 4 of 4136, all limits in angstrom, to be 16.5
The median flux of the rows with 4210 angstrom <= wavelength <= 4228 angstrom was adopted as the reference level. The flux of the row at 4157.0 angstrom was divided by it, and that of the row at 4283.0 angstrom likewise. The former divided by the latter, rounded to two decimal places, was 0.90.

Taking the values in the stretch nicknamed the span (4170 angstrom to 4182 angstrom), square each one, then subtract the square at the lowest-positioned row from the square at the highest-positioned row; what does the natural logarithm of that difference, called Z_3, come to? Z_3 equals -1.71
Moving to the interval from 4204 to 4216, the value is -1.39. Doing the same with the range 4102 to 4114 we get -0.48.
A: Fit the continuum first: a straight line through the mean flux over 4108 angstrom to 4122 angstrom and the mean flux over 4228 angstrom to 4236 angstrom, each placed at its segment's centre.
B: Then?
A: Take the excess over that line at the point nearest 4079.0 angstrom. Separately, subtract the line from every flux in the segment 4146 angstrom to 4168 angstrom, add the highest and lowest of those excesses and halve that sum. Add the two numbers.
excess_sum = 0.17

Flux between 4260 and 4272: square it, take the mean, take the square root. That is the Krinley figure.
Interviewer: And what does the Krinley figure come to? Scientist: 1.03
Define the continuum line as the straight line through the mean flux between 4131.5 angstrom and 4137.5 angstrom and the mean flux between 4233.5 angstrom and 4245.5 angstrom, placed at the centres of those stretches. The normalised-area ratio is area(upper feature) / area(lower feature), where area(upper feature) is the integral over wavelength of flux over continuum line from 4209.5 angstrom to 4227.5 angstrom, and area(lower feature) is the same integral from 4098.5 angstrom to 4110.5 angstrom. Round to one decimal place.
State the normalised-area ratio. 1.5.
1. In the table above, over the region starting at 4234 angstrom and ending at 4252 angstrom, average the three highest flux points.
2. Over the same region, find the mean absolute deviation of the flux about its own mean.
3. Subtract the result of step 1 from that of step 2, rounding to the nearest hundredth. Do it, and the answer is -0.98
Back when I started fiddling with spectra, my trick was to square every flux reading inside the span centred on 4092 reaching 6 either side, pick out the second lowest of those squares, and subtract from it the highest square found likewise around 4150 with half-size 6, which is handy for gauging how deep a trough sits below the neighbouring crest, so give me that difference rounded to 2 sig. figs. -0.26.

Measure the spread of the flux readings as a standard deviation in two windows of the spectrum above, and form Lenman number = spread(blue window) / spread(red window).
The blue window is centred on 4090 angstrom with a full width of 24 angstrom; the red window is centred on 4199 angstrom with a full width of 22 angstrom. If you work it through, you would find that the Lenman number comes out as 1.2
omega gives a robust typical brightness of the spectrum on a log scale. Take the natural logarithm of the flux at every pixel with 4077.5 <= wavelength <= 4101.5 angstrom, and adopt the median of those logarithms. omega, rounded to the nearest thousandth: -0.082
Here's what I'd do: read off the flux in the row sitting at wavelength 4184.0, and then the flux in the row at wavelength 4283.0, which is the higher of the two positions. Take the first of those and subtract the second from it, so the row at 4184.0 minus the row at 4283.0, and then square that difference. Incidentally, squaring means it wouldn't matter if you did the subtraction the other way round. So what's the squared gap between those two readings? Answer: 0.008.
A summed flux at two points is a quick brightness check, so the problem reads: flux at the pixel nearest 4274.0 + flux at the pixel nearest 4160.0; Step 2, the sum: 1.7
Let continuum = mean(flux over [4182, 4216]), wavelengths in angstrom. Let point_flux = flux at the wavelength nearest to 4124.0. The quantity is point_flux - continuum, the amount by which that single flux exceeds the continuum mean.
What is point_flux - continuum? -0.05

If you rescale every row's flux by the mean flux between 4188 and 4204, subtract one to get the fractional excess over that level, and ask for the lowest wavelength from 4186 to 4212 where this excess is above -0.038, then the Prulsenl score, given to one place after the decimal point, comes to 4187.0 angstrom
